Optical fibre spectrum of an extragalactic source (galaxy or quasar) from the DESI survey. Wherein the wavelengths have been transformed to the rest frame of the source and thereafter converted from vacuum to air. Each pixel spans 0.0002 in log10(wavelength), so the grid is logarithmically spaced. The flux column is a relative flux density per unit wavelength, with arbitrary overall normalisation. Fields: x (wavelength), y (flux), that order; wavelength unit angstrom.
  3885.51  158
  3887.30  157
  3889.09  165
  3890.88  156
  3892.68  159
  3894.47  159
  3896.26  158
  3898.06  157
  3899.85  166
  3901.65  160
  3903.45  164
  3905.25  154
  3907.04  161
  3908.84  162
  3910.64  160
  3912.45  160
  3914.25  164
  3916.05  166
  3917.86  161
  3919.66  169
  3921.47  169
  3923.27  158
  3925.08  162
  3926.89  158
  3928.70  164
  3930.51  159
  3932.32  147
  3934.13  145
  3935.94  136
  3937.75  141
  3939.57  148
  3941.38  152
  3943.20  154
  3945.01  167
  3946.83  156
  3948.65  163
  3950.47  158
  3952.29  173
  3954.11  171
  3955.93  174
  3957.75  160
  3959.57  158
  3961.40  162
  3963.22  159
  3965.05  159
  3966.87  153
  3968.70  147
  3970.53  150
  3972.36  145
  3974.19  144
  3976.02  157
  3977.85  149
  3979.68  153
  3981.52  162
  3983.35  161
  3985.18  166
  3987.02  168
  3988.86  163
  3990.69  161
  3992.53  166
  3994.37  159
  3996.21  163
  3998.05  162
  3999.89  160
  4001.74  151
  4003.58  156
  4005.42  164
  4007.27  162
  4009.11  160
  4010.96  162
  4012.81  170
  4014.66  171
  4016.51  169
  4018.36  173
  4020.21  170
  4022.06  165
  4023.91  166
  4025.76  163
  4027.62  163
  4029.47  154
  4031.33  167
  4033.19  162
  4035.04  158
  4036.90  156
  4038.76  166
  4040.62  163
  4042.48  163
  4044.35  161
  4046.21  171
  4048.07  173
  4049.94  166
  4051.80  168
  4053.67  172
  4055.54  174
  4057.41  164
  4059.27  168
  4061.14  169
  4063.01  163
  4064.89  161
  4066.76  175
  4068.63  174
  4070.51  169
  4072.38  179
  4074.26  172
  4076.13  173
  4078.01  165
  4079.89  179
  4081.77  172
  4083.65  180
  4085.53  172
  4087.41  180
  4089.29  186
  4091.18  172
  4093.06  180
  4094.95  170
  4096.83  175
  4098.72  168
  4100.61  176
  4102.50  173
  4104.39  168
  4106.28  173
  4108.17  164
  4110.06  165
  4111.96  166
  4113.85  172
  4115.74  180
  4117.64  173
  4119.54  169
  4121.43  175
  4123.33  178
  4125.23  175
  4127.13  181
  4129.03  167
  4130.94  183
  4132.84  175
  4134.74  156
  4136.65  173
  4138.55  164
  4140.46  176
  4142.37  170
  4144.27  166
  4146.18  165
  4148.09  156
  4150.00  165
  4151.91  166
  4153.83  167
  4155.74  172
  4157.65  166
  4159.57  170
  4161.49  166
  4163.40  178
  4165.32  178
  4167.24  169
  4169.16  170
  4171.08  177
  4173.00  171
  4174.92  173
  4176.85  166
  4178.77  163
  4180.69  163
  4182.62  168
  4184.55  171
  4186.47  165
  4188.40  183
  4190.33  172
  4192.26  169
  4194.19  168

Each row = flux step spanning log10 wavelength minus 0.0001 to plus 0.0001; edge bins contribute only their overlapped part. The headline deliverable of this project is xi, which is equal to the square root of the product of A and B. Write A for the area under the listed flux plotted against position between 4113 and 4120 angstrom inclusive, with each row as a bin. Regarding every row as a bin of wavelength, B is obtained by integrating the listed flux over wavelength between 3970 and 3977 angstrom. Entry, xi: 1126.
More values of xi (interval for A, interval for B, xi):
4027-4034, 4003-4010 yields 1128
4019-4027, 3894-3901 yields 1221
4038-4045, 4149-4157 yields 1237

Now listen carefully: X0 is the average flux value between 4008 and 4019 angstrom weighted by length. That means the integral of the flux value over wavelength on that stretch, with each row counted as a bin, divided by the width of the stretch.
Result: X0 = 167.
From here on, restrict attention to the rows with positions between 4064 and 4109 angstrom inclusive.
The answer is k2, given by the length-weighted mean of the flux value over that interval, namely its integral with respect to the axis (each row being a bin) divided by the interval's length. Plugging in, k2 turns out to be 173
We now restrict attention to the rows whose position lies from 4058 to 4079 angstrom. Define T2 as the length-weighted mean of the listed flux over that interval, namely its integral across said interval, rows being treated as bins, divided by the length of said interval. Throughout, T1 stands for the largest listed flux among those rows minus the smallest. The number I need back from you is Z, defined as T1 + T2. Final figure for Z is 188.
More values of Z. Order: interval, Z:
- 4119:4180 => 197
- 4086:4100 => 194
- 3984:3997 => 173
